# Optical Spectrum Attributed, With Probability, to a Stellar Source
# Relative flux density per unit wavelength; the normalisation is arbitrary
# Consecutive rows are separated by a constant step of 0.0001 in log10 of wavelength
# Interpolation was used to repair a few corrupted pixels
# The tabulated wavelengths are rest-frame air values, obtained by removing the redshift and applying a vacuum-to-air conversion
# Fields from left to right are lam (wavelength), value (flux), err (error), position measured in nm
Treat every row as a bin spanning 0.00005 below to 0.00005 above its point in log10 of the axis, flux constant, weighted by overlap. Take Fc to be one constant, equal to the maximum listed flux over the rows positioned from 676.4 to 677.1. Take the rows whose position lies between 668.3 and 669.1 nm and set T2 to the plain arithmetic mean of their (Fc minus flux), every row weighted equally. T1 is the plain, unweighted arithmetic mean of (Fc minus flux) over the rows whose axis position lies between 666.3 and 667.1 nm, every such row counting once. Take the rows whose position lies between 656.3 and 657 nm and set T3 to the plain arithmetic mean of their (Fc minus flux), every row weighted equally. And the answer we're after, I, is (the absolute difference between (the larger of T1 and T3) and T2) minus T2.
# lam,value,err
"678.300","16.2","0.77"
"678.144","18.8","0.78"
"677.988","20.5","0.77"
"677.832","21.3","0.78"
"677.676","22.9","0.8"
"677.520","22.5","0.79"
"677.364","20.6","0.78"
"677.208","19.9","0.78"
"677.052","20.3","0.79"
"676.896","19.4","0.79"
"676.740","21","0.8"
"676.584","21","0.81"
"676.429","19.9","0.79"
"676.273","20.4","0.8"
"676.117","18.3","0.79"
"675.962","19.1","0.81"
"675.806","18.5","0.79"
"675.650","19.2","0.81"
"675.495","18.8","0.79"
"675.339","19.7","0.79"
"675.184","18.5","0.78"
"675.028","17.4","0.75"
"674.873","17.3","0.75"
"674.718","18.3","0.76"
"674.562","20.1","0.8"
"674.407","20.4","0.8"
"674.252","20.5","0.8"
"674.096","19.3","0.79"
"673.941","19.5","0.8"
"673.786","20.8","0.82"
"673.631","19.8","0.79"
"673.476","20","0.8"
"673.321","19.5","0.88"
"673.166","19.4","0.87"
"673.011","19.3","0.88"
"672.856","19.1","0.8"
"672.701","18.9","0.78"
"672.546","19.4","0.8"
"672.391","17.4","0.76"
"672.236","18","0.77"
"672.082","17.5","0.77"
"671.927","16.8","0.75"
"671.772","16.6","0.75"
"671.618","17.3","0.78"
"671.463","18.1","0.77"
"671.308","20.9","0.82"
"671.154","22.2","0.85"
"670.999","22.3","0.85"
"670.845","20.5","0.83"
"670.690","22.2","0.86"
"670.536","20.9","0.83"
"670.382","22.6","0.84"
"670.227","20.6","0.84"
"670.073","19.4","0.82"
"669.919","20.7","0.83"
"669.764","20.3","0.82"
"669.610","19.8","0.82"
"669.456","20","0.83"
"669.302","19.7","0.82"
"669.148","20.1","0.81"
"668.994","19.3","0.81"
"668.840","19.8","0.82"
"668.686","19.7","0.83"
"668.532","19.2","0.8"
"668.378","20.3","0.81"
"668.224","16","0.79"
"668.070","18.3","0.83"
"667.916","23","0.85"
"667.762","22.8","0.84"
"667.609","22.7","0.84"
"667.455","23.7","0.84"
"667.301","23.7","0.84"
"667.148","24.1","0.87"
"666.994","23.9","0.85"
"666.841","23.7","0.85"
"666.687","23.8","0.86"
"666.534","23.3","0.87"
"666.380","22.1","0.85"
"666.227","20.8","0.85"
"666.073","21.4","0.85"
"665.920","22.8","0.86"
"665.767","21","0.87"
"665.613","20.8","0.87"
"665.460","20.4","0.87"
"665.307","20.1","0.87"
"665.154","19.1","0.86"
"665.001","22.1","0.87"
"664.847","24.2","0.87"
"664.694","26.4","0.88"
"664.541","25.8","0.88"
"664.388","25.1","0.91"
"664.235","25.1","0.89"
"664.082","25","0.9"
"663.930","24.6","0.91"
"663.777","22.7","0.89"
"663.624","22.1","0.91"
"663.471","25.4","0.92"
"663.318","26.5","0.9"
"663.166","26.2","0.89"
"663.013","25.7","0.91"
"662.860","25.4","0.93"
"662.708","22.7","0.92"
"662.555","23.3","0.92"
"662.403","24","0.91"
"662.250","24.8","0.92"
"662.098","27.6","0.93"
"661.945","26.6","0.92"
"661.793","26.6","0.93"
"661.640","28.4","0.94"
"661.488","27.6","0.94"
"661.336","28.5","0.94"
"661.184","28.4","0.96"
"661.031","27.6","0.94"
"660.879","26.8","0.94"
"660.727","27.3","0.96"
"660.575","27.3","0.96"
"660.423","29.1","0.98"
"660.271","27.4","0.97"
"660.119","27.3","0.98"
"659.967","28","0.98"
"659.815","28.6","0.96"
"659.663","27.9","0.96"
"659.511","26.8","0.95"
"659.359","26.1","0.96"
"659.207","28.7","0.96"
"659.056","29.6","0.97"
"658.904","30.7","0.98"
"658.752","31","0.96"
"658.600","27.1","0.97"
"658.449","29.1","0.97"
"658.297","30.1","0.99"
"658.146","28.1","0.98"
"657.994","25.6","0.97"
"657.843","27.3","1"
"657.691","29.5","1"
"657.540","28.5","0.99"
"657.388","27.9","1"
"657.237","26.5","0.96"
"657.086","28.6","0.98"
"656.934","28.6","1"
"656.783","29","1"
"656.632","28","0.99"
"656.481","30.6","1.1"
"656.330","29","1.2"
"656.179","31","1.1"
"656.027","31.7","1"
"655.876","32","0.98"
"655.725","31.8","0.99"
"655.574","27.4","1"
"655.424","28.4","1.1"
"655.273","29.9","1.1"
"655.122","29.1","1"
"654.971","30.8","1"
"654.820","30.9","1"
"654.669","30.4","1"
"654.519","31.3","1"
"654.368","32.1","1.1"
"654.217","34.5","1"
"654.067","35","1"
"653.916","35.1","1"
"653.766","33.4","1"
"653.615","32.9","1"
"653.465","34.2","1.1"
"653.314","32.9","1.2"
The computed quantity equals 2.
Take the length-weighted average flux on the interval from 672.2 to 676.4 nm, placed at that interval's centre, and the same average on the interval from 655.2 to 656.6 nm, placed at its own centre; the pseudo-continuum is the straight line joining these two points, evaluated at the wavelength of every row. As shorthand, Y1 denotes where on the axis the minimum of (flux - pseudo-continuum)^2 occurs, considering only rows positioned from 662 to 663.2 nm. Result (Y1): 663.013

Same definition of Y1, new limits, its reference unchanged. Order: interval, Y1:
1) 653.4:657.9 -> 654.971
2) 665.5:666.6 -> 666.534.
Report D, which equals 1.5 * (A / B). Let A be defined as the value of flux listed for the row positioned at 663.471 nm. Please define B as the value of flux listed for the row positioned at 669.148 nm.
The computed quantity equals 1.90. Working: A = 25.4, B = 20.1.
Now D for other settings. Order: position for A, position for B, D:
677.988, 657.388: 1.10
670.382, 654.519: 1.08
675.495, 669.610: 1.42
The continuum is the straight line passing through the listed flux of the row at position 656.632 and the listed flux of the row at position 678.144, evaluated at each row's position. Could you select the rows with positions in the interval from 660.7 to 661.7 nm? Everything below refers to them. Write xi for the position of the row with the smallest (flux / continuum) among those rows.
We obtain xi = 660.879 nm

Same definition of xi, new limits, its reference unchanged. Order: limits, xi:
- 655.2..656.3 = 655.574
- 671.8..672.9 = 671.927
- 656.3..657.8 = 657.237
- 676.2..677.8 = 676.896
